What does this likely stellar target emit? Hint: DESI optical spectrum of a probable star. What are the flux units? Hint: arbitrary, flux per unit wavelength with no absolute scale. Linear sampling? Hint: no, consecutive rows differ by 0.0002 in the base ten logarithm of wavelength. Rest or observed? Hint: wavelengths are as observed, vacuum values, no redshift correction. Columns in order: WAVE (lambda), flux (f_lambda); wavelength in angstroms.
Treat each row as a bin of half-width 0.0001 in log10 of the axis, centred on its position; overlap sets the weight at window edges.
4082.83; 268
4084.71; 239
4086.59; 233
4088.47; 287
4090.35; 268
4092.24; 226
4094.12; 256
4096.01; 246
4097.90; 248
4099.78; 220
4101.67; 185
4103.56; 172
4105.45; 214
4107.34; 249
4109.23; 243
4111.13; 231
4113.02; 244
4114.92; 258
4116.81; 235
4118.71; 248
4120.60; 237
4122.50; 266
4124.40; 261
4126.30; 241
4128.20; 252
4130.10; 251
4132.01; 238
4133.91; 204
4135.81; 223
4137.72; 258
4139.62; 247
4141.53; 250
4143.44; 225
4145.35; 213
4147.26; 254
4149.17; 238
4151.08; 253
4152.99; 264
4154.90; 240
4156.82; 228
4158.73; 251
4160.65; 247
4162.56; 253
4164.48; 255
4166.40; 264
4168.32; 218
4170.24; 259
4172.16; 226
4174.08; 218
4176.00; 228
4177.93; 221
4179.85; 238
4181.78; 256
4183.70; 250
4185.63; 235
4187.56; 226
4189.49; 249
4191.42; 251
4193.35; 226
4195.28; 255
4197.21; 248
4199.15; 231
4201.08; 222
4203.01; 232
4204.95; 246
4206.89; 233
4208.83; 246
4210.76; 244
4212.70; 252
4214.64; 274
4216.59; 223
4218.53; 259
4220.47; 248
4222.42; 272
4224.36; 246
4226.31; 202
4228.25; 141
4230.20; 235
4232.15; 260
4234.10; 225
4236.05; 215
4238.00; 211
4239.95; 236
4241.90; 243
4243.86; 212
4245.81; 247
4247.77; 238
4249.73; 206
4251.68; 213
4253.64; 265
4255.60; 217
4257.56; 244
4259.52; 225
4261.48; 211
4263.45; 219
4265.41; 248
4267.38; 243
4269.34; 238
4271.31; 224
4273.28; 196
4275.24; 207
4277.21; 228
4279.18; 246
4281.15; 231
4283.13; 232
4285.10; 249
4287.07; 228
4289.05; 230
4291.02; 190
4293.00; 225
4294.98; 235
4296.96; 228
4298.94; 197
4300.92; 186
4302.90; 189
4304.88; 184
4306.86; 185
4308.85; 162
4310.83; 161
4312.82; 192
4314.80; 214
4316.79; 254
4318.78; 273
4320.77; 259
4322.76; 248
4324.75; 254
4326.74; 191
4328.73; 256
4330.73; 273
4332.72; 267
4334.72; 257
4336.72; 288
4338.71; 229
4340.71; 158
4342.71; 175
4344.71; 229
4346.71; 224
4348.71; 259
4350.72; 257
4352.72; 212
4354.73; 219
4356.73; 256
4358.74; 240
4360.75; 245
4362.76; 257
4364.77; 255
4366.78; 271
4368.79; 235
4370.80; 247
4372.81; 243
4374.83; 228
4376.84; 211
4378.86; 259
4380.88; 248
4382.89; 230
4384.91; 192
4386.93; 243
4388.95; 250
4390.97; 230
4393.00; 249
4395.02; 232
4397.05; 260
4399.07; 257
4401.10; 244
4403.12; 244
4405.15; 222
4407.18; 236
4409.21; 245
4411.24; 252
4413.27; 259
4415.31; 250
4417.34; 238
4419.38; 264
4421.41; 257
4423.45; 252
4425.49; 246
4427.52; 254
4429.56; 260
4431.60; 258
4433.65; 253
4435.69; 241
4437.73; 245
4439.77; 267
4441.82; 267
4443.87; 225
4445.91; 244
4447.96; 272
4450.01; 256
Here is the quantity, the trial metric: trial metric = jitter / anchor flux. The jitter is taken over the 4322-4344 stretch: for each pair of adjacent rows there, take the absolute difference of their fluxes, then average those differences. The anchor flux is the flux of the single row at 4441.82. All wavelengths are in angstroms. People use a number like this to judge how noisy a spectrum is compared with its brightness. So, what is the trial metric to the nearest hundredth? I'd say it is 0.13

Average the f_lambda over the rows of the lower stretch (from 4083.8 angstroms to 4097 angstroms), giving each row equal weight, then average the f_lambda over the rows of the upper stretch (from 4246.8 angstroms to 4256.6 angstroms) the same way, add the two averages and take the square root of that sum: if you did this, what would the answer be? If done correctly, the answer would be 21.9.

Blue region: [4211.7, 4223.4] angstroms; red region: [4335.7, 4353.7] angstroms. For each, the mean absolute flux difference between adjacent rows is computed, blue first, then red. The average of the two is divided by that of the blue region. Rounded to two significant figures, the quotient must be 1.1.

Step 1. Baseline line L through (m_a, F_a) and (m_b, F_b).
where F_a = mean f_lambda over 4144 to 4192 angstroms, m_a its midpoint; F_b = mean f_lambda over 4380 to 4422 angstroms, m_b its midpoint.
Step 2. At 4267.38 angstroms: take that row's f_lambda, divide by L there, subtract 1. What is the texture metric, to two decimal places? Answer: 0.00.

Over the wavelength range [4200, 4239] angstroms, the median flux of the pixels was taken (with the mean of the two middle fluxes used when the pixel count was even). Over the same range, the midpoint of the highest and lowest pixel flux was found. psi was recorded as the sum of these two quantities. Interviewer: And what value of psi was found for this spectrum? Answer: 447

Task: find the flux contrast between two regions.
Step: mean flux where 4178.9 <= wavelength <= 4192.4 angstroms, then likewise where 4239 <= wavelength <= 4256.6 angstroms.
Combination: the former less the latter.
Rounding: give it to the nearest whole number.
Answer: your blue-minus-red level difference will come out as 13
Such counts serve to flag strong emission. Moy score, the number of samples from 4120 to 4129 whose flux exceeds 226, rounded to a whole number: 5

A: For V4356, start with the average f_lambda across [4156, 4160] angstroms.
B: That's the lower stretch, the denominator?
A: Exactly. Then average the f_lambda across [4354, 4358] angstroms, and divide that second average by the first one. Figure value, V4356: 0.99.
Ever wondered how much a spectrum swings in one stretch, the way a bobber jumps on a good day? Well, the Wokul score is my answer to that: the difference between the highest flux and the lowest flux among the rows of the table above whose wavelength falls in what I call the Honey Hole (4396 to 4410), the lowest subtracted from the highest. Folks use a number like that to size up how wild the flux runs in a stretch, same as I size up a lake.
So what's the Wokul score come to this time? 38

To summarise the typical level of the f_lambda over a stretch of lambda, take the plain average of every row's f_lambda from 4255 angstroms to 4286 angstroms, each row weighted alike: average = 229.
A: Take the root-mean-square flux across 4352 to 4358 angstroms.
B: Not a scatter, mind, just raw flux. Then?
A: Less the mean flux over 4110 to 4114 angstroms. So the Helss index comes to -8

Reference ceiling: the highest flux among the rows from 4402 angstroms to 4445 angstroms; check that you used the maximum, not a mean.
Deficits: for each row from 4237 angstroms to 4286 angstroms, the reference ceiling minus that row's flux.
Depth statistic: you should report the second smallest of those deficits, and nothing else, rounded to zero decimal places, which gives 18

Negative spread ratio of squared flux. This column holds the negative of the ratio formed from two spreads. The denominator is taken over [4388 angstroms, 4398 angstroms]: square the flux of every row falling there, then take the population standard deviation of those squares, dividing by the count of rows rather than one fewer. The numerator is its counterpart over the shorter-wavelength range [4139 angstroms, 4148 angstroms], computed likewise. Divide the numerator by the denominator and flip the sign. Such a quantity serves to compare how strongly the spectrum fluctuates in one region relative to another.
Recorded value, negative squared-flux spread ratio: -1.33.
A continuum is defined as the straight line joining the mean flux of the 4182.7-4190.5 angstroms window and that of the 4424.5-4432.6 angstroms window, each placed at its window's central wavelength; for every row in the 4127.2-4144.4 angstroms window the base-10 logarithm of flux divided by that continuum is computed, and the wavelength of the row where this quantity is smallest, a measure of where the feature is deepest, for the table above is 4133.91 angstroms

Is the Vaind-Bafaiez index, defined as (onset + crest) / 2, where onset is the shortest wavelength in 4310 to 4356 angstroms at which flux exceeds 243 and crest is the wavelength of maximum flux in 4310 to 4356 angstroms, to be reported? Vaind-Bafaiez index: 4326.8 angstroms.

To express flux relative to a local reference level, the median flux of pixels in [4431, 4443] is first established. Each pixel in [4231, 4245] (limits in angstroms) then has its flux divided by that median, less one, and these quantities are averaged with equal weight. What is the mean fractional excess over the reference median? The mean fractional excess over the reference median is -0.10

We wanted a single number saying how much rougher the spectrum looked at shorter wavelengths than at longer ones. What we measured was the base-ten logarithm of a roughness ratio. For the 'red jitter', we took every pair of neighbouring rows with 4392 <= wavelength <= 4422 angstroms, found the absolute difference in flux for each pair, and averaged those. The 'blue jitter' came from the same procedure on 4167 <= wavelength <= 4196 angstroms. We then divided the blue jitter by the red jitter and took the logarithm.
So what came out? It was 0.15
